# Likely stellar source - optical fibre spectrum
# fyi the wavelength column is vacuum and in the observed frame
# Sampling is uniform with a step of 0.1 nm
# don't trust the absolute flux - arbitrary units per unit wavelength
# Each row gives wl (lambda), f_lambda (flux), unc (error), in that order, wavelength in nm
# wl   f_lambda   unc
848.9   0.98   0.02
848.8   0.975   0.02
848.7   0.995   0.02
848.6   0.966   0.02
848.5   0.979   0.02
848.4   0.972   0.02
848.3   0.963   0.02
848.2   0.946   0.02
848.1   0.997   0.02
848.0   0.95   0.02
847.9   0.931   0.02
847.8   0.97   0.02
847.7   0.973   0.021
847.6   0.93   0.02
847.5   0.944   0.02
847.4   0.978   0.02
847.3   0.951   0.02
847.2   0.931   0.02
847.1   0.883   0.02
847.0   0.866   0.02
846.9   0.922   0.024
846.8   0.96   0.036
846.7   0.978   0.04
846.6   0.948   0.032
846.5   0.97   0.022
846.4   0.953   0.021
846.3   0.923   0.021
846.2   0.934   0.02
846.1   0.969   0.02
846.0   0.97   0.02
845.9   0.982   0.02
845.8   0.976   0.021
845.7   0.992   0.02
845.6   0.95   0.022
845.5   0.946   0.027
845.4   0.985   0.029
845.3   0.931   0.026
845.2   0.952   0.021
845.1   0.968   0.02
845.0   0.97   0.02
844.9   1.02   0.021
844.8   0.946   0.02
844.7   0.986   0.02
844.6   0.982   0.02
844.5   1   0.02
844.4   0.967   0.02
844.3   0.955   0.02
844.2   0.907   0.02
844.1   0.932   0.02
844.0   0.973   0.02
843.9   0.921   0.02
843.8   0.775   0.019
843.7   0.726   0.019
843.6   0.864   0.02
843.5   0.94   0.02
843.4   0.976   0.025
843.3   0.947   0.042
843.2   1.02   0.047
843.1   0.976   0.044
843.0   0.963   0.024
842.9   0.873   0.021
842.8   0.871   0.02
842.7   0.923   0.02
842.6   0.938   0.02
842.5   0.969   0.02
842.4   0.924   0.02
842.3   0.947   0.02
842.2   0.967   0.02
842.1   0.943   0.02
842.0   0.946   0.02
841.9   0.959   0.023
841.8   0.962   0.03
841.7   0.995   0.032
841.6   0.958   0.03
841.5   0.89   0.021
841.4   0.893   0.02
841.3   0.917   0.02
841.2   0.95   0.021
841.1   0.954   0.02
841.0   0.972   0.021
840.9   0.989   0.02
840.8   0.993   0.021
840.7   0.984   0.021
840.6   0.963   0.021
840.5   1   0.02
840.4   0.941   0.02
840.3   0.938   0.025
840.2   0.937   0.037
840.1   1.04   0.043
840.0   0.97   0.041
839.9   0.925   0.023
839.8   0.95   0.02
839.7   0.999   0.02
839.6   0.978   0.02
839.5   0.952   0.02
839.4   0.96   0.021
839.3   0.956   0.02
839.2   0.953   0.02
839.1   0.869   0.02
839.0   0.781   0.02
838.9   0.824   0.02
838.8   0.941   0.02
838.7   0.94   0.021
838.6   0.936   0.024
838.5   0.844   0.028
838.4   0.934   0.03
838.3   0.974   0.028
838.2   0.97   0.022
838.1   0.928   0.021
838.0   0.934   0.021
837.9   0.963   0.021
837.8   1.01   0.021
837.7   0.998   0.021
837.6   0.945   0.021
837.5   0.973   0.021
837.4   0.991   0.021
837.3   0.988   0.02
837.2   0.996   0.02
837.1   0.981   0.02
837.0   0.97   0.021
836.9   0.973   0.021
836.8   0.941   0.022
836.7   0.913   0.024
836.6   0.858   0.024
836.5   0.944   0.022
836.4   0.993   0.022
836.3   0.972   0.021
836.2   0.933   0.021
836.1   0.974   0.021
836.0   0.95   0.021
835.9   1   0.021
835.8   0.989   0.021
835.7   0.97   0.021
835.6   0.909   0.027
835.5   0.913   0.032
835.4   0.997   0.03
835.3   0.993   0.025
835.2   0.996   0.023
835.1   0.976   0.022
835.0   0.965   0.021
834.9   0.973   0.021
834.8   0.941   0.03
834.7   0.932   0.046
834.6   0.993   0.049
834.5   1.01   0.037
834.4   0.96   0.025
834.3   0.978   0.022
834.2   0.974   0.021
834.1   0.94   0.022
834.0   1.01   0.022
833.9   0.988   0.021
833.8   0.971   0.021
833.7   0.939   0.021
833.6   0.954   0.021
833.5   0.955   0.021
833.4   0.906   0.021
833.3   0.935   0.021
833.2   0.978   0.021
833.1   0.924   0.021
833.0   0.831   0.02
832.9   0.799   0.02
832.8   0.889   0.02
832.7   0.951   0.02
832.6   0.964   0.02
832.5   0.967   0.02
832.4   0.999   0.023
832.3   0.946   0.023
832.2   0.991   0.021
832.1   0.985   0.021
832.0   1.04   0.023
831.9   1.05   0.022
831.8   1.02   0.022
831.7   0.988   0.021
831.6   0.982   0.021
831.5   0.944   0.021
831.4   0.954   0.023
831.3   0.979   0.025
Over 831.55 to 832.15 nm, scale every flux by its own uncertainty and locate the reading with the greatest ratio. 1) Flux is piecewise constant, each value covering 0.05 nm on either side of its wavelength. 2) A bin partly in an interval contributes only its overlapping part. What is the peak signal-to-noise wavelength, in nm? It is 831.9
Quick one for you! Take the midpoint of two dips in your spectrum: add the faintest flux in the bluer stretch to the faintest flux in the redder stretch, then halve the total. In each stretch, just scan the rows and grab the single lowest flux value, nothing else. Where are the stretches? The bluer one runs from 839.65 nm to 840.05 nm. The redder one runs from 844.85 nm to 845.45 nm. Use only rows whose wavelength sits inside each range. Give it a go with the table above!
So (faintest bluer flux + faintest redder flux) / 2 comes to 0.928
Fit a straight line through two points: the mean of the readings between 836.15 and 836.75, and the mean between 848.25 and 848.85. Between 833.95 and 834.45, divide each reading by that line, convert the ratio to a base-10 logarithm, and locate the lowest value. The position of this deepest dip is 834.1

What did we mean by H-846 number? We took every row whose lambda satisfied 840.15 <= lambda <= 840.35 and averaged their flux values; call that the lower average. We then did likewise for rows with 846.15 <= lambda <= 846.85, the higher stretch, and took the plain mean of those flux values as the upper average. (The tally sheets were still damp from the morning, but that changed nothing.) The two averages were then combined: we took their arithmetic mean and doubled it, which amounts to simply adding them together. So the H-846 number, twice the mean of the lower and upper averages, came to 1.89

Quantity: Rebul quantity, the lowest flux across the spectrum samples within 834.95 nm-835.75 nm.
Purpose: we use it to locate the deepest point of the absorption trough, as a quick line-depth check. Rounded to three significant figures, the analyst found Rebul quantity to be 0.909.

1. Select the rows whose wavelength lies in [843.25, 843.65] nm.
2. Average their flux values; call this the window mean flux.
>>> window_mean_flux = 0.93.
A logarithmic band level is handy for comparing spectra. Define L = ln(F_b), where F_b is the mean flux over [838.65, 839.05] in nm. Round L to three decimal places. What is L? -0.138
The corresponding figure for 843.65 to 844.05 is -0.164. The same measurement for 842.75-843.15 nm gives -0.083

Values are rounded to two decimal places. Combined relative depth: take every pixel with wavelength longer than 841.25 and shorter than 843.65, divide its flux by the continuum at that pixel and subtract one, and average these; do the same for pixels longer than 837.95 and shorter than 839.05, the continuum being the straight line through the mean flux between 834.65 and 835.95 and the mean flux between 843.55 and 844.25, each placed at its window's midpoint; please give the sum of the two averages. 0.04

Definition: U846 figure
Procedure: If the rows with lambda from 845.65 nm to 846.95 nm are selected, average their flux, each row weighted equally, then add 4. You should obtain 4.96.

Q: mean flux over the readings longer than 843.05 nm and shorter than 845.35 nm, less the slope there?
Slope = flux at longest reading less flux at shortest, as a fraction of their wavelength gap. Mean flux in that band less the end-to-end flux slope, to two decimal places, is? 0.96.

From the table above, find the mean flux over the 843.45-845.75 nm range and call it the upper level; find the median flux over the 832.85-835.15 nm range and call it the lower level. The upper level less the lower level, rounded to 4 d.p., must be -0.0214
